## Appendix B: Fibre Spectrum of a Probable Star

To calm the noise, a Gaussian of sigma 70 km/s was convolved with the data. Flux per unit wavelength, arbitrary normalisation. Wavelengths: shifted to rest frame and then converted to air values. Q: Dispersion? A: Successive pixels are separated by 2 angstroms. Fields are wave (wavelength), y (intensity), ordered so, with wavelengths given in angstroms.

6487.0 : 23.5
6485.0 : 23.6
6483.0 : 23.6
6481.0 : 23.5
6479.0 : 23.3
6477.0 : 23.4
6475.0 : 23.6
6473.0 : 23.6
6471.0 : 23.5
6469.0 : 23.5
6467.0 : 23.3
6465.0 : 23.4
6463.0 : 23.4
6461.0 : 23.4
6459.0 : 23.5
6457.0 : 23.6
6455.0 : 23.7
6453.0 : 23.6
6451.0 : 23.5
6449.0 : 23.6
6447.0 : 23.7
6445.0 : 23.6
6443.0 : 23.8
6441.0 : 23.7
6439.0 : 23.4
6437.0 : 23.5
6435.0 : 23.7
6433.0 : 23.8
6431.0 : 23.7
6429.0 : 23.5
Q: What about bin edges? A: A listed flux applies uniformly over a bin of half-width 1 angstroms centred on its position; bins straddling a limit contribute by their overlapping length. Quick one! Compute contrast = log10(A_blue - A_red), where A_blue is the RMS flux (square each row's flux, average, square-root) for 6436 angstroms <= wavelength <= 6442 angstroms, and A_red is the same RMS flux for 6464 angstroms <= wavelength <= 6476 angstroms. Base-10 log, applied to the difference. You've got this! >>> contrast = -1.3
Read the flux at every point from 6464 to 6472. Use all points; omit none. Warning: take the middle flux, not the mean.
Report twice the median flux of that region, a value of 46.9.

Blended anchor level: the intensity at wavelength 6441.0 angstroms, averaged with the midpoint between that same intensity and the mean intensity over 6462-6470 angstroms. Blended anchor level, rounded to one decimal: 23.6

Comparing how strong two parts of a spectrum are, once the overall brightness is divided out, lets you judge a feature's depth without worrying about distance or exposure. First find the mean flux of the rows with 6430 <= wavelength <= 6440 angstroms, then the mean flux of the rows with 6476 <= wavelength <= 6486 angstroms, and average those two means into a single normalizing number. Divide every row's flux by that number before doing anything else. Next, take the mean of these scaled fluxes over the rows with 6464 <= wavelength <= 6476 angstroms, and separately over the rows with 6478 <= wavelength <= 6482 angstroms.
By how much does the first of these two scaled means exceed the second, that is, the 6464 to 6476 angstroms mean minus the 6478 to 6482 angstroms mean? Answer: 0.004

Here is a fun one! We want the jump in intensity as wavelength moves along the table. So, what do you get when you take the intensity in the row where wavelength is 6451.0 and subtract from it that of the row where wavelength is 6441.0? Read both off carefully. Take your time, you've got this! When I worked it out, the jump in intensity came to -0.20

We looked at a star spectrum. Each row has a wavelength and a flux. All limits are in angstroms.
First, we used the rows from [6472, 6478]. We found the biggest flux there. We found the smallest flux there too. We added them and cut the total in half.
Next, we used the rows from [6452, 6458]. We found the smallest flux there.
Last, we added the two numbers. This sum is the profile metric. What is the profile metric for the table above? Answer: 47.1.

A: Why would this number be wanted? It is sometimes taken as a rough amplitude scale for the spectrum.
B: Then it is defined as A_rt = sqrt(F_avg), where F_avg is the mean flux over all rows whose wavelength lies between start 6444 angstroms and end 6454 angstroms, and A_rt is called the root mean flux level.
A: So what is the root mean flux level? 4.858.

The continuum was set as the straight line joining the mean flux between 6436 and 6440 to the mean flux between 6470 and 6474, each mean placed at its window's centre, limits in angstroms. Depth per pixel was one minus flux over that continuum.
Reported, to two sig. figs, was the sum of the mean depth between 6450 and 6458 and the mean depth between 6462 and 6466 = 0.0010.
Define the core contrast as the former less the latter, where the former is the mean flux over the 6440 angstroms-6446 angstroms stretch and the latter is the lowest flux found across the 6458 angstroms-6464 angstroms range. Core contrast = 0.30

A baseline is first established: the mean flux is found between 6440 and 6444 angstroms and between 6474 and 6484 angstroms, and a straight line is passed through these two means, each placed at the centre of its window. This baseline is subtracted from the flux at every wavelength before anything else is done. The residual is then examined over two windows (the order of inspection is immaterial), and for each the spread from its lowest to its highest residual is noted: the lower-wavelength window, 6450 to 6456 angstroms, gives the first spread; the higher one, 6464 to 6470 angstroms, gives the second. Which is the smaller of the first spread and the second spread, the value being 0.21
